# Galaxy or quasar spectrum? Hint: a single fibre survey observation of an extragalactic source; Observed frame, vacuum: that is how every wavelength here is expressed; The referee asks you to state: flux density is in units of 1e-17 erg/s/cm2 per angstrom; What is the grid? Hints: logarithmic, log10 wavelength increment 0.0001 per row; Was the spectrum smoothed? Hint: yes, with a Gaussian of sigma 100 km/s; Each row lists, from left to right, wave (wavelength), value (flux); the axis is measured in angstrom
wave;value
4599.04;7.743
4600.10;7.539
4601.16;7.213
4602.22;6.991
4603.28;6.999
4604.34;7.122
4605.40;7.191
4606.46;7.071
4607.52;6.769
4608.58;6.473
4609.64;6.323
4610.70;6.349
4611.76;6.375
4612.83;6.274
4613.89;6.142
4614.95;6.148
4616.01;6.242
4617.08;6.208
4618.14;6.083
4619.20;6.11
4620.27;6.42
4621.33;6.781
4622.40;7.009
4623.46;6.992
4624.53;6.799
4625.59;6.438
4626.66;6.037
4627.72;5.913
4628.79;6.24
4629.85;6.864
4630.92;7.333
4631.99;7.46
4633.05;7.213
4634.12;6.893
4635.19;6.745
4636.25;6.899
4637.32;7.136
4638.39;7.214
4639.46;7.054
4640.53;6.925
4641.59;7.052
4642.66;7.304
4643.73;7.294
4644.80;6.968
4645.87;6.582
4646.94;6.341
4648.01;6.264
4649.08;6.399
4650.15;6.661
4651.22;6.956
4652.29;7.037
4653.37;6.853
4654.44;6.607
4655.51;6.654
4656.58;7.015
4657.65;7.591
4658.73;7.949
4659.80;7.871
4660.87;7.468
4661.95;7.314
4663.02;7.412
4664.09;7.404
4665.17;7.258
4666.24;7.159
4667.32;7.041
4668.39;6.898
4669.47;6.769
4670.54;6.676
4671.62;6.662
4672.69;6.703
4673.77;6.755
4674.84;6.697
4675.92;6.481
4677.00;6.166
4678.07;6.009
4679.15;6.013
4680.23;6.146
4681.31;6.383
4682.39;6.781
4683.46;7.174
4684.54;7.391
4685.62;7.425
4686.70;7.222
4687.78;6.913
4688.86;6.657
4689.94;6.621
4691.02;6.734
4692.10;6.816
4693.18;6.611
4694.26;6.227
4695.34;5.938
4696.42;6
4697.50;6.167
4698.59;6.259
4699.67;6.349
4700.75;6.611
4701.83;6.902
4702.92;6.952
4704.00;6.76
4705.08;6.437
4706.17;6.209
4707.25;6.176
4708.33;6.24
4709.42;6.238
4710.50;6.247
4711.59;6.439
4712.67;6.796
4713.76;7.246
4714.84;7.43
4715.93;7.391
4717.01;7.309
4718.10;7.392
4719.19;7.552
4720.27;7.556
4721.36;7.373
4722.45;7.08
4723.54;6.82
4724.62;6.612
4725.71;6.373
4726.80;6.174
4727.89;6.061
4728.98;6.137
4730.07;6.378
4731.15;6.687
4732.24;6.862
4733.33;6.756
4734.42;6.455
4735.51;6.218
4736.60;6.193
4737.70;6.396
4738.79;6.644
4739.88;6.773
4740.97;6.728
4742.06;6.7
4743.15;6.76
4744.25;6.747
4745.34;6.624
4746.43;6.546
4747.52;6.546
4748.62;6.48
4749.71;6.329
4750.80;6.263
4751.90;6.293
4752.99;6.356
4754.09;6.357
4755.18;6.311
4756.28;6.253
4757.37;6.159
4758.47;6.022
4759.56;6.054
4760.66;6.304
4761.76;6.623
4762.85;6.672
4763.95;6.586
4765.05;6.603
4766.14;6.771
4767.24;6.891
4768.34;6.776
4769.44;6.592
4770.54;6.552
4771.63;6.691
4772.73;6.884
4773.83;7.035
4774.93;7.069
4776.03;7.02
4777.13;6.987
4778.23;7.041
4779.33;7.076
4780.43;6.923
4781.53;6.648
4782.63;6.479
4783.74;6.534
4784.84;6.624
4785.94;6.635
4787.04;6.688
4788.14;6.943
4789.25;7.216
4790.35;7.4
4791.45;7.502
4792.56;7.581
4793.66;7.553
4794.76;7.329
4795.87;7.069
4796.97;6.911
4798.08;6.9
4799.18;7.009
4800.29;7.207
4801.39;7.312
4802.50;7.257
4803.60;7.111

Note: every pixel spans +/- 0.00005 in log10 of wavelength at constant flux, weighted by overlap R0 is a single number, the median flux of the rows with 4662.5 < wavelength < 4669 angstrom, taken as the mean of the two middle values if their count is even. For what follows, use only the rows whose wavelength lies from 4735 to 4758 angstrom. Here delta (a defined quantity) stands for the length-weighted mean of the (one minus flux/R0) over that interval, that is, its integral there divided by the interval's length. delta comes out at 0.104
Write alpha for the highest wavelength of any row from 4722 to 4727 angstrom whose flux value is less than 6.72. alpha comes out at 4726.80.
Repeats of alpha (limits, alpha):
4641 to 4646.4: 4645.87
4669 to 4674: 4672.69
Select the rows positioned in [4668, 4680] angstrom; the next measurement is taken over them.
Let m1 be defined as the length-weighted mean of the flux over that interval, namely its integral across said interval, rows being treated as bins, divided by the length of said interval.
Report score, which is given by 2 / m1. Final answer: 0.31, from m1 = 6.5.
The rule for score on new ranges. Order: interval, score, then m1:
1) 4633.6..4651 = 0.29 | 6.9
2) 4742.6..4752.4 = 0.31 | 6.5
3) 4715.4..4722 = 0.27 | 7.4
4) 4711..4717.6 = 0.28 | 7.1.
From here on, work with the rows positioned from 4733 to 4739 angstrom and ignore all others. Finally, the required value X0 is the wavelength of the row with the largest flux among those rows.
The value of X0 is 4733.33 angstrom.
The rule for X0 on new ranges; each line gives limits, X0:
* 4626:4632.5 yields 4631.99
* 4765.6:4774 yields 4773.83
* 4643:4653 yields 4643.73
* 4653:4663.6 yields 4658.73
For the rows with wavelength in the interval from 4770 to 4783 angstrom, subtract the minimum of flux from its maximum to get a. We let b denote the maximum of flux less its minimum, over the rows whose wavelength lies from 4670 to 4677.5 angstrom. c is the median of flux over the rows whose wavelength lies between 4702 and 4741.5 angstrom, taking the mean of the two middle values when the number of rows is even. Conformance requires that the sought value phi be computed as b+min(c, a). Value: 1.2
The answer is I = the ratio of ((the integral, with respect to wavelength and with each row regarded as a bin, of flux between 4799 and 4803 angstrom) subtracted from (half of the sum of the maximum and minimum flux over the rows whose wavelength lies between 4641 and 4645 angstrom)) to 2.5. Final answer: -8.7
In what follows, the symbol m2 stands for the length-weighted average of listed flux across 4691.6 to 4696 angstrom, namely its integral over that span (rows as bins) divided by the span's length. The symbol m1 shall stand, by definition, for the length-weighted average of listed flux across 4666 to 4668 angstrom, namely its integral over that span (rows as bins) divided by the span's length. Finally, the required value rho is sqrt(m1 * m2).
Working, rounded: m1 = 7.1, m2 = 6.39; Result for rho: 6.72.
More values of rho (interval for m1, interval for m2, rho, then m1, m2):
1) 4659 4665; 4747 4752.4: 6.92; 7.5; 6.38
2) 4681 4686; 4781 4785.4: 6.80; 7.1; 6.57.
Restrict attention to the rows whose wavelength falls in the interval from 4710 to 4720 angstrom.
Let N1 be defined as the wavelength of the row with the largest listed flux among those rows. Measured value 4719.19 angstrom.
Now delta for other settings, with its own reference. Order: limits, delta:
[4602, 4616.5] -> 0.085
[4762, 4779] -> 0.055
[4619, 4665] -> 0.039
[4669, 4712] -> 0.092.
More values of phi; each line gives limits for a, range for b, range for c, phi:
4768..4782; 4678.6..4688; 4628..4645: 1.9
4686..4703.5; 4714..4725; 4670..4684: 2.2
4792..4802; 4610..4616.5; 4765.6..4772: 0.9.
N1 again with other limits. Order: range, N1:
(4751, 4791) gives 4790.35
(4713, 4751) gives 4720.27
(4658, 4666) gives 4658.73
